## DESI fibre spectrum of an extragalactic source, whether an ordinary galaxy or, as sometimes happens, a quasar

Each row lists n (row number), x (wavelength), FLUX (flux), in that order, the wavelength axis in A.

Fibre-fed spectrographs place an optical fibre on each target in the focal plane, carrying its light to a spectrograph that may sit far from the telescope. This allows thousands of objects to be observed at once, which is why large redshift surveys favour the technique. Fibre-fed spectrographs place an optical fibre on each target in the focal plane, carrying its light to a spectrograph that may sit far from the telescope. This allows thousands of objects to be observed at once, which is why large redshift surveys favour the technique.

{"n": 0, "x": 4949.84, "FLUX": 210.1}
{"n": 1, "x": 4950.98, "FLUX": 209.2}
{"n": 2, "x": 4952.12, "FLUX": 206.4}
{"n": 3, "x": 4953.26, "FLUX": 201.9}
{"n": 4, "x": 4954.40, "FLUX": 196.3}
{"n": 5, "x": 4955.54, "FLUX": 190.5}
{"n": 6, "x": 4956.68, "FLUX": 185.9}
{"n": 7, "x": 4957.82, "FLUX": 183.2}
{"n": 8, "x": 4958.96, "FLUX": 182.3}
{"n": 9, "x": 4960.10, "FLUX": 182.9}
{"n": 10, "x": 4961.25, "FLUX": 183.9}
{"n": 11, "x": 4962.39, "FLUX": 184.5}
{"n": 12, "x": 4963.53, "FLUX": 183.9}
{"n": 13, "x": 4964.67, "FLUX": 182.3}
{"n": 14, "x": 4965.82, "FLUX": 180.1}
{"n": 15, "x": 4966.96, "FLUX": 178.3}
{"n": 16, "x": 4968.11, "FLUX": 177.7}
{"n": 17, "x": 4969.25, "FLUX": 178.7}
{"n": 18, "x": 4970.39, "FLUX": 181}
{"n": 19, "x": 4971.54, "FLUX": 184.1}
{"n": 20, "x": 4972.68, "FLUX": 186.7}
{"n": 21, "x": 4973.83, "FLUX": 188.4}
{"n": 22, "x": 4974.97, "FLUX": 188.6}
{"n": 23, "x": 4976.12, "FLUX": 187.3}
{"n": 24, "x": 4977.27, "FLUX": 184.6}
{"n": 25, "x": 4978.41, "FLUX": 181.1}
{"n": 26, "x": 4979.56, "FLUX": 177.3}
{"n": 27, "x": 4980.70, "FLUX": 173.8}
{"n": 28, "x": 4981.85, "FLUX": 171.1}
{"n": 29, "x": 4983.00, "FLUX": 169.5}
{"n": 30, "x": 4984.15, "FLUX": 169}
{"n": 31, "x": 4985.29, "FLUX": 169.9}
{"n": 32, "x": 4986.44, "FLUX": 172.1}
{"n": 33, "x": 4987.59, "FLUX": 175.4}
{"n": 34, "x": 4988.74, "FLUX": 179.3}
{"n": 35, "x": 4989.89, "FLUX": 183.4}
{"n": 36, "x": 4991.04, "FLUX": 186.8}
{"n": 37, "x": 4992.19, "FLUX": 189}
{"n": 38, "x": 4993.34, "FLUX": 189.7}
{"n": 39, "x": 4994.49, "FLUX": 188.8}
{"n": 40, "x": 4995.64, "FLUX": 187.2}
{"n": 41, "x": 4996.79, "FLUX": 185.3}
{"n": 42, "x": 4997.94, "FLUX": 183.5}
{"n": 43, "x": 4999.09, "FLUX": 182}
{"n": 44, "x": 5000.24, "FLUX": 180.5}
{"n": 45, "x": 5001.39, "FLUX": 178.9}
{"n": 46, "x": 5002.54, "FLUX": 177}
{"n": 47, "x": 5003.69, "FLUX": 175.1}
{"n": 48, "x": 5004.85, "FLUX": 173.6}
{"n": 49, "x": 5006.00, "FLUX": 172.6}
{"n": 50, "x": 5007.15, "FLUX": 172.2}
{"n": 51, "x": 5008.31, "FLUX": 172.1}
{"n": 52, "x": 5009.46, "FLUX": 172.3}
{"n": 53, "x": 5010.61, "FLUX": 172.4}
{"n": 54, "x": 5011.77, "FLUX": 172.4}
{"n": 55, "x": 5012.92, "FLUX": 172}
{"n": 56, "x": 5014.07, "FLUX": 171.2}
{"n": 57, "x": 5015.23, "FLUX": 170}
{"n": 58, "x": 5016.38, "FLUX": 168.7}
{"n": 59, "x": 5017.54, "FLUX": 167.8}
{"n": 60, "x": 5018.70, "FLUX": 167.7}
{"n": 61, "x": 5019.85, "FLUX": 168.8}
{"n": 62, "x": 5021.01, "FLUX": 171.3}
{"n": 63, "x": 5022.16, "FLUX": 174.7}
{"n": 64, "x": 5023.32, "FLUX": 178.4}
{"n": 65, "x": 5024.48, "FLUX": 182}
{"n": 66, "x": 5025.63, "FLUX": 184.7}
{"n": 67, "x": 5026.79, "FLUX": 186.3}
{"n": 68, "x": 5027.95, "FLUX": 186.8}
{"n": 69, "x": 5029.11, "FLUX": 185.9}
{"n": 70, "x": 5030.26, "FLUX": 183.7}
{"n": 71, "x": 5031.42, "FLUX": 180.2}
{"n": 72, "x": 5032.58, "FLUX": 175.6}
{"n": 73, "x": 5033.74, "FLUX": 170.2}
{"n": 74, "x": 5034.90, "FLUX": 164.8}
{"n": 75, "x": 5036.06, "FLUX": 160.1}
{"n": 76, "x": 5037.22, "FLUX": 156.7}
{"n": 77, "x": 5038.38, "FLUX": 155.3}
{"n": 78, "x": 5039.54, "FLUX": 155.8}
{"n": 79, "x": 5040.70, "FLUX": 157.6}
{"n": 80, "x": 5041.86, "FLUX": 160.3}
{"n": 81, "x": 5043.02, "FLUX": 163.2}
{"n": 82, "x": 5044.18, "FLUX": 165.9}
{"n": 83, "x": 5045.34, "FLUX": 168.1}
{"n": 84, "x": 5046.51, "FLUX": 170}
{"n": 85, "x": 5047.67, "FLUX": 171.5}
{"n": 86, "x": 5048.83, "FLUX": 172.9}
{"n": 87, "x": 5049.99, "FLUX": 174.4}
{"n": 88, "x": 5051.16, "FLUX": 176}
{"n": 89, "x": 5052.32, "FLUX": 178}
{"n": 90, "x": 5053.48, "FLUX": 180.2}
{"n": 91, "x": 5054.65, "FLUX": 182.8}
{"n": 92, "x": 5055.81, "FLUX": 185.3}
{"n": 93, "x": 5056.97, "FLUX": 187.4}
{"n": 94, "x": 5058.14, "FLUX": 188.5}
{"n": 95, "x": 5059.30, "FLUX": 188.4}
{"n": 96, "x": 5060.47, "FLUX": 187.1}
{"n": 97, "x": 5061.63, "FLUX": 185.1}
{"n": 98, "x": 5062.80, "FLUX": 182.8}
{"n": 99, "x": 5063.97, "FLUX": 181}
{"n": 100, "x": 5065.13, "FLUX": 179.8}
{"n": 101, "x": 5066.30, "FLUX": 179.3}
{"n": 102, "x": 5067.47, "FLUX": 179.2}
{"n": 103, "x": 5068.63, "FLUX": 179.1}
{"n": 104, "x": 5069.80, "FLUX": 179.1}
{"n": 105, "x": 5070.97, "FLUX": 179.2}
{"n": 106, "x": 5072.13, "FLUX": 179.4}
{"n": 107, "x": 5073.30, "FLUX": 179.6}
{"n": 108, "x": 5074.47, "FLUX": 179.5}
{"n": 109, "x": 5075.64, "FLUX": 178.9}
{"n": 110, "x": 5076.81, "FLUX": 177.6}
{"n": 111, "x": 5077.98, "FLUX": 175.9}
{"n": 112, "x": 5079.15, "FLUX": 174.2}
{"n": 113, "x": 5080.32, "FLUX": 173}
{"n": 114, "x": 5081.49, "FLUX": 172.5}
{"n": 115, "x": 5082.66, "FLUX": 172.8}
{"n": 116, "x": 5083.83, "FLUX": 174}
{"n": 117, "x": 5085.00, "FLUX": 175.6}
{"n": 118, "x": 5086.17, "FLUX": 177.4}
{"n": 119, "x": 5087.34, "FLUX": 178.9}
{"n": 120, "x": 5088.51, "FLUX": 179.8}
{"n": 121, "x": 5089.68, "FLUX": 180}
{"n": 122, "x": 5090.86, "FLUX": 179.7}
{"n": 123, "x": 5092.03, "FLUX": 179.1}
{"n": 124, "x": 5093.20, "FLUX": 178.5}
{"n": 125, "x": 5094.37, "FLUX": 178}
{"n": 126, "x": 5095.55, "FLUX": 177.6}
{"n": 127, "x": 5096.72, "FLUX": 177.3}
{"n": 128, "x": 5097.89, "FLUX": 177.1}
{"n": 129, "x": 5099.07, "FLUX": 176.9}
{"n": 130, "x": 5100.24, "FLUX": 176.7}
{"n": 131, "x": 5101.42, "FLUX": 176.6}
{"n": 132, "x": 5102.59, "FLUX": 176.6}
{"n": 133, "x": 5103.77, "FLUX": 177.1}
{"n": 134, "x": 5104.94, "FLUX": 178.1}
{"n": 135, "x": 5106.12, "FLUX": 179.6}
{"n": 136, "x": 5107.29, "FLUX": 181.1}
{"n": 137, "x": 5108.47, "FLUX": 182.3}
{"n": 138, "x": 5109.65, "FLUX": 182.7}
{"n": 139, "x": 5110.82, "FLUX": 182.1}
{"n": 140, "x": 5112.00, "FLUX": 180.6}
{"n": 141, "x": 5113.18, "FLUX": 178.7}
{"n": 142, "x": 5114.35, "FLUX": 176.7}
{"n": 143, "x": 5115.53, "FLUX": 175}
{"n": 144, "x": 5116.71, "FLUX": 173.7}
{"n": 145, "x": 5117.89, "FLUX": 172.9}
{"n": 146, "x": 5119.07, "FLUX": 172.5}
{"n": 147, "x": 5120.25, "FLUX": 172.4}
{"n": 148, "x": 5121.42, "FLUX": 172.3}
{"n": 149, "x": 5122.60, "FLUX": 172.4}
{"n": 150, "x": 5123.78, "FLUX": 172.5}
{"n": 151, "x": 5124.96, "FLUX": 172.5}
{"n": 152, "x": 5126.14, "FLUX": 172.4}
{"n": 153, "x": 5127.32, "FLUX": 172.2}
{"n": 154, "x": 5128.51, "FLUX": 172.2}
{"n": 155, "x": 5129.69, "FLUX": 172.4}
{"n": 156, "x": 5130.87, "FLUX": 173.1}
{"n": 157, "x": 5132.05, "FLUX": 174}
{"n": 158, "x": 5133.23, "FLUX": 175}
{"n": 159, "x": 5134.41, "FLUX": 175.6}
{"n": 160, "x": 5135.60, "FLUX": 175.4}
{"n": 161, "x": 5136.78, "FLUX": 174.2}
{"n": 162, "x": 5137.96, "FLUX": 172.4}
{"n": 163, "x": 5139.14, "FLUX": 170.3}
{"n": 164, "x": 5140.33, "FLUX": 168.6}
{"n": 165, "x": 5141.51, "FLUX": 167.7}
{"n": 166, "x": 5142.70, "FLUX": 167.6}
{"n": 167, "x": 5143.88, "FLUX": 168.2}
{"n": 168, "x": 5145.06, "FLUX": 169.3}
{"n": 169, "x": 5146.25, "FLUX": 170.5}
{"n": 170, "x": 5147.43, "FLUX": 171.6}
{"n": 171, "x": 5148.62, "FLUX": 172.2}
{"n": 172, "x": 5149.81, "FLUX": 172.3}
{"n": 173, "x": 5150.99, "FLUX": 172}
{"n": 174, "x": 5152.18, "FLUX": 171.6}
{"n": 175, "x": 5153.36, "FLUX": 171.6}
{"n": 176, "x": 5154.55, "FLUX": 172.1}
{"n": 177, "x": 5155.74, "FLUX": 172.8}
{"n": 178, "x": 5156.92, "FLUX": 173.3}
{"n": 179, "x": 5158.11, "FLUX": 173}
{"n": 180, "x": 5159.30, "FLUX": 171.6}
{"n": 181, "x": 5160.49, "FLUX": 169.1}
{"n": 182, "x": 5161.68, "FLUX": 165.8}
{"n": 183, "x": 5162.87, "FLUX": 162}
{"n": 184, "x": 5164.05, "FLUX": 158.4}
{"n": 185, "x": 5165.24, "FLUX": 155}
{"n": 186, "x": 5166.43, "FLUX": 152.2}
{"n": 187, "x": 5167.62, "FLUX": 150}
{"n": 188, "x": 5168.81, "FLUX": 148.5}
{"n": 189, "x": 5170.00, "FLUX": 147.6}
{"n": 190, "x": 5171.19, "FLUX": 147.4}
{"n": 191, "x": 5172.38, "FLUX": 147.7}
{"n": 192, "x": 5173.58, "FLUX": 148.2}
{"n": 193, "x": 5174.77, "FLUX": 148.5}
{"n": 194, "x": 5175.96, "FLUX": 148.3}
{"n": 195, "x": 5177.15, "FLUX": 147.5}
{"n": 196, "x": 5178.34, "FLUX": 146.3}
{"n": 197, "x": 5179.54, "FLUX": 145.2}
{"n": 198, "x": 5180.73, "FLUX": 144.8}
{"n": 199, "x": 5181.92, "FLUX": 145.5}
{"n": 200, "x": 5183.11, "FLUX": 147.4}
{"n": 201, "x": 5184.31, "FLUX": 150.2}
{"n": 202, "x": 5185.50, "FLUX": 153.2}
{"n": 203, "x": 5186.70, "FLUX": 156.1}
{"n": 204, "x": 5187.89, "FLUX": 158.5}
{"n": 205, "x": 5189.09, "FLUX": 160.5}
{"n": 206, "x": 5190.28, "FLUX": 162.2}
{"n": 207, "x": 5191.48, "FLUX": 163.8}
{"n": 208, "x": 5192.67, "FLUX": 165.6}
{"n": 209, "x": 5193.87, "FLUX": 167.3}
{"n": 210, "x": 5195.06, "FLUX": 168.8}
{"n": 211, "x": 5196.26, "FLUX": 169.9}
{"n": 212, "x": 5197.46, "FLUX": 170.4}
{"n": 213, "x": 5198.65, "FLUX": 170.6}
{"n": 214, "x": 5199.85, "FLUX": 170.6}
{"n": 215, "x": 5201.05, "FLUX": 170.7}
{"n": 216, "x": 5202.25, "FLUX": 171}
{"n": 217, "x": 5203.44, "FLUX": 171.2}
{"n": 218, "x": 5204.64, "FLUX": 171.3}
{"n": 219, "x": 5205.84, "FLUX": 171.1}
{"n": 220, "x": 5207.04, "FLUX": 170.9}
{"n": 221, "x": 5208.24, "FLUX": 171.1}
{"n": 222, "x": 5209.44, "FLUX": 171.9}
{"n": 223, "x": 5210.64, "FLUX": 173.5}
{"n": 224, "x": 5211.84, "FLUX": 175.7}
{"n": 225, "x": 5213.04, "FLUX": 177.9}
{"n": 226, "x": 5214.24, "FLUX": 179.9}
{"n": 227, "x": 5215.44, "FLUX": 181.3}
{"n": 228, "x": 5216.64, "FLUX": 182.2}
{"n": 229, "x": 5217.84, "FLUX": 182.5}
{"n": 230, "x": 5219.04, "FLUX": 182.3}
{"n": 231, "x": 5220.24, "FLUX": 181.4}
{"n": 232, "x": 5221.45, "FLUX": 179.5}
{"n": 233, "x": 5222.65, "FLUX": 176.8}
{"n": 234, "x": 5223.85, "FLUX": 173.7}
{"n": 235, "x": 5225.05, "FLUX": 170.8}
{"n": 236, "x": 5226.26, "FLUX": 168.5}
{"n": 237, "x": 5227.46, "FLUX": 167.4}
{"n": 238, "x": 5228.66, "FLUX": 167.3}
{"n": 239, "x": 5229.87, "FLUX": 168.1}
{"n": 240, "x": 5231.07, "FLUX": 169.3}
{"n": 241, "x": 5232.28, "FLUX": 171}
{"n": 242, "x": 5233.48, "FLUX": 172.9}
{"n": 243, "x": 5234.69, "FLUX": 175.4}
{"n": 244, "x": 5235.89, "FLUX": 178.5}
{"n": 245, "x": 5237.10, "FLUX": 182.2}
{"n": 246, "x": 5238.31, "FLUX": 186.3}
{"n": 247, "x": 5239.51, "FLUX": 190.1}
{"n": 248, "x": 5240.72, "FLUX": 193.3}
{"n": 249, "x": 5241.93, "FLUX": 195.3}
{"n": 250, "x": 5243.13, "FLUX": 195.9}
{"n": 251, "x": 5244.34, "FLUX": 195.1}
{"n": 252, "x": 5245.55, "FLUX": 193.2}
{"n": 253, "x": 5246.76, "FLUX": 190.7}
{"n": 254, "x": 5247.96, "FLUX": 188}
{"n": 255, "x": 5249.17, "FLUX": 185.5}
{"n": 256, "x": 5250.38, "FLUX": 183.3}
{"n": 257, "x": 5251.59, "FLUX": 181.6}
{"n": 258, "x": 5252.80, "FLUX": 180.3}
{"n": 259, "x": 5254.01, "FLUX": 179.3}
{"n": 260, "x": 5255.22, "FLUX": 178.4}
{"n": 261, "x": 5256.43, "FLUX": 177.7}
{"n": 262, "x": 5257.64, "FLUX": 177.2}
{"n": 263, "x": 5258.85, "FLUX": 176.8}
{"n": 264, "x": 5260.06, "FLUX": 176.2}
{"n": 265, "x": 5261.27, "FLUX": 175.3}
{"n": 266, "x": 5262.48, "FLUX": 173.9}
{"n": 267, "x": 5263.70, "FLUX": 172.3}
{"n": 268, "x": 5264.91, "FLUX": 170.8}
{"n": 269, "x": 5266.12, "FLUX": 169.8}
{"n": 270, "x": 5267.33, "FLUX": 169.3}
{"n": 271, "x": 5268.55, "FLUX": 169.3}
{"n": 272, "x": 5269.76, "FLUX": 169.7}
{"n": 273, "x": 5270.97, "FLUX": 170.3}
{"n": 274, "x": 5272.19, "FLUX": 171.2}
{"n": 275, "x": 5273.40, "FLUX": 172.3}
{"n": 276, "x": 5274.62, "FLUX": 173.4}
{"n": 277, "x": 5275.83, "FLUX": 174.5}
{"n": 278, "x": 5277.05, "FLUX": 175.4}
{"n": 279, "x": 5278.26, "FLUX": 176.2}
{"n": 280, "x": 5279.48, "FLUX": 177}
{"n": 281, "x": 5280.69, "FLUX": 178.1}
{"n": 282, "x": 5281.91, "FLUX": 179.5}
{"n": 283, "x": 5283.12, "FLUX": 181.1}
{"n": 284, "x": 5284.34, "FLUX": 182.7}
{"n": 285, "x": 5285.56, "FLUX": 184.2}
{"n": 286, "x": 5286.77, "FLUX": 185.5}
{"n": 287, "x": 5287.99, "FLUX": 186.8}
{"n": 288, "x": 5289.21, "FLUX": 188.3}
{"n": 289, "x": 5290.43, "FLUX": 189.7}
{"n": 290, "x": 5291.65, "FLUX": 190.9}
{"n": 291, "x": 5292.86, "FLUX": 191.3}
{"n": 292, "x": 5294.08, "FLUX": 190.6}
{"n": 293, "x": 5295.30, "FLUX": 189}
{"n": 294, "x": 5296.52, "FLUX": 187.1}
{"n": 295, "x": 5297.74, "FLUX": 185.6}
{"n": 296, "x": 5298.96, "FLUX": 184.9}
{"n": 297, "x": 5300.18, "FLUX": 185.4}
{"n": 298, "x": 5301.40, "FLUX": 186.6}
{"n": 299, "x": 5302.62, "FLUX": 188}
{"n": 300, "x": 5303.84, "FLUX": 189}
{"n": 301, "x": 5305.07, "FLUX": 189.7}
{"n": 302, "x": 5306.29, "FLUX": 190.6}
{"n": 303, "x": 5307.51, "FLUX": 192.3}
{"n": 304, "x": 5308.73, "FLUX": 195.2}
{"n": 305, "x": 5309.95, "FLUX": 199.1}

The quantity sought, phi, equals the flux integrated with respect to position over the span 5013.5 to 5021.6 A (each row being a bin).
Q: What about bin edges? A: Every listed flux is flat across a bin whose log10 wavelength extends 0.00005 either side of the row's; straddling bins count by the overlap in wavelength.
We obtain 1372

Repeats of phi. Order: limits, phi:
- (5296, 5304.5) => 1586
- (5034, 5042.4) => 1336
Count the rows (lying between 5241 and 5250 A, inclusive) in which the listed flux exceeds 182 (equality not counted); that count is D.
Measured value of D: 7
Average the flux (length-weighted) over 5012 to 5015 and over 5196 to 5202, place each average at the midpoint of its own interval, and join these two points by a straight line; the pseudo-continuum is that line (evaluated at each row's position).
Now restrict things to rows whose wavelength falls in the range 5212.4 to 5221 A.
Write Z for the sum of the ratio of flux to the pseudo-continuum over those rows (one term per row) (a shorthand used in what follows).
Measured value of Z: 7.4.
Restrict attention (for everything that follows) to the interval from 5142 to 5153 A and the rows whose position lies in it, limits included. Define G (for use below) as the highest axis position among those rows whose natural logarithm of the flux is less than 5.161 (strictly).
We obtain 5152.18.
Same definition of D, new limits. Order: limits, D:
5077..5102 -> 0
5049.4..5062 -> 7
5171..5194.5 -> 0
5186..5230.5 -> 3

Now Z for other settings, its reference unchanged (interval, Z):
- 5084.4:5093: 7.3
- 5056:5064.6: 7.6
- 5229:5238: 7.2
